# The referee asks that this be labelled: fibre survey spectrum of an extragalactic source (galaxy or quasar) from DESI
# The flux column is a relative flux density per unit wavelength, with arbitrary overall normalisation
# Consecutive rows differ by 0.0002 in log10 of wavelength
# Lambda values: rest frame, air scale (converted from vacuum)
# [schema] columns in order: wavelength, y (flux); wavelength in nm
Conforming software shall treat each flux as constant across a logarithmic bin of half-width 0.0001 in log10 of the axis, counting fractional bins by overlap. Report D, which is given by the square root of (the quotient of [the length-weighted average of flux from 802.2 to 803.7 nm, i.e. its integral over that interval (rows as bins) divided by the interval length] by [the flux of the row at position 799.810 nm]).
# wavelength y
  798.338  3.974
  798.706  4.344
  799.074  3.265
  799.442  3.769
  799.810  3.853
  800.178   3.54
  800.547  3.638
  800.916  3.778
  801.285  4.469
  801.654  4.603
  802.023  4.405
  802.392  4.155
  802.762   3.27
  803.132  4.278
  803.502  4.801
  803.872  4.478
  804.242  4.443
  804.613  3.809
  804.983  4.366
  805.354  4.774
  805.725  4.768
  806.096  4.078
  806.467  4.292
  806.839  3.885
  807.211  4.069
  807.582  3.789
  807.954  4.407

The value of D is 1.04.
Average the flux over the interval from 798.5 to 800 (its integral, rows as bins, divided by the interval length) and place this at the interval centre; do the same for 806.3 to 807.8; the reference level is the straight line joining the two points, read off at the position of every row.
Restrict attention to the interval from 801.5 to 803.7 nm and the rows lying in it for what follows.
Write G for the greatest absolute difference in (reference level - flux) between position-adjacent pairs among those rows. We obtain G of 1.00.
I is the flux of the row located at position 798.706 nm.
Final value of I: 4.344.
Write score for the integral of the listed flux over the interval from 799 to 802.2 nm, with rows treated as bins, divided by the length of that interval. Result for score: 3.95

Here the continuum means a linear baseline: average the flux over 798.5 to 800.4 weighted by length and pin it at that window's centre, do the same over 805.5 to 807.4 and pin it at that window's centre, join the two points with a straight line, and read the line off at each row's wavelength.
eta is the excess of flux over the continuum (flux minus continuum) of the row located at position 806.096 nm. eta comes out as -0.1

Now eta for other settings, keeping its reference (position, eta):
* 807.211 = -0.2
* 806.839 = -0.4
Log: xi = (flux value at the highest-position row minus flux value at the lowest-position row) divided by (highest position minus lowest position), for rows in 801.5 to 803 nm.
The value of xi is -1.2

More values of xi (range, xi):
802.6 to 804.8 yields 0.3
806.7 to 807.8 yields -0.1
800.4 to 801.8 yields 0.9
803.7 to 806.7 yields -0.1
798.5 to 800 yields -0.4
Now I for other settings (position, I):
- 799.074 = 3.265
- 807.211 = 4.069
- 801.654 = 4.603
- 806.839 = 3.885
